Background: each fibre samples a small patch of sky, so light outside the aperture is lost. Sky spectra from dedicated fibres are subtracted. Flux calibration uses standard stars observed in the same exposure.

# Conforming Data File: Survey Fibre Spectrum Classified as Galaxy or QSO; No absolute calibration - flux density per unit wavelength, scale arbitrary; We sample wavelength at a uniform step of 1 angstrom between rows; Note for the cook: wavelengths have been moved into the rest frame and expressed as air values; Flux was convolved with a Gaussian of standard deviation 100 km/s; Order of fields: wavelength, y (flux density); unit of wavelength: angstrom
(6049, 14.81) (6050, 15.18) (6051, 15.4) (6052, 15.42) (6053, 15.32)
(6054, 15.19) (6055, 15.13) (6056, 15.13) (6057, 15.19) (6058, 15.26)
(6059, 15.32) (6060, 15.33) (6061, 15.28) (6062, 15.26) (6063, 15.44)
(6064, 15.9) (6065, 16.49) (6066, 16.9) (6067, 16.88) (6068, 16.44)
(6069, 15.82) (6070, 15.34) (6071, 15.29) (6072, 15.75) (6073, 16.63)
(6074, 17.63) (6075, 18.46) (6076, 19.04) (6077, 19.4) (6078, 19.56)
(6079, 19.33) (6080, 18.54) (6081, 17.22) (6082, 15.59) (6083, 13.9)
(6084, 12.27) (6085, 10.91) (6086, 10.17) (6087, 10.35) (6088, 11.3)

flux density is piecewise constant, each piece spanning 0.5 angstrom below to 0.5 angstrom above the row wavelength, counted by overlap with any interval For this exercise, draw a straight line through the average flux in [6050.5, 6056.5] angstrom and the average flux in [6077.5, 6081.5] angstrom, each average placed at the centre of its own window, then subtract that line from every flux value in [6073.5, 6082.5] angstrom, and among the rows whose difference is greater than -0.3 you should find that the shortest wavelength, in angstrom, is 6075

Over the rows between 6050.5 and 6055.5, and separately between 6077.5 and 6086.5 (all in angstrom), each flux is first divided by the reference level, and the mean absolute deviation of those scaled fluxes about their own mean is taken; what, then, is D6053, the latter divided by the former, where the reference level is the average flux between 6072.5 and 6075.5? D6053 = 29.2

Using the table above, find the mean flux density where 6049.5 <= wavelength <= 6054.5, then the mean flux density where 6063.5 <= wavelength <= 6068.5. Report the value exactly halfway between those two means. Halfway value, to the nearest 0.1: 15.9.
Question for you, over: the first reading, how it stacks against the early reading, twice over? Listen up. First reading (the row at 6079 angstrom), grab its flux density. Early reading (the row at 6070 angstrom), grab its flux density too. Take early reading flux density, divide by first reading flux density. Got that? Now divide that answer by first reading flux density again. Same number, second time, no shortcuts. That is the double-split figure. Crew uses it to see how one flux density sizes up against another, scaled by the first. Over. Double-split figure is 0.041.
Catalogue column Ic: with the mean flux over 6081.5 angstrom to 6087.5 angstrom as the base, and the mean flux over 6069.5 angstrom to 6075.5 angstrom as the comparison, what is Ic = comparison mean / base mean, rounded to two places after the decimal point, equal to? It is 1.35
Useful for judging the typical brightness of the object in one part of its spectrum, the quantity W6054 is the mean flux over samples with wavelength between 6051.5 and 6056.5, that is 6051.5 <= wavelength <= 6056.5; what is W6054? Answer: 15.2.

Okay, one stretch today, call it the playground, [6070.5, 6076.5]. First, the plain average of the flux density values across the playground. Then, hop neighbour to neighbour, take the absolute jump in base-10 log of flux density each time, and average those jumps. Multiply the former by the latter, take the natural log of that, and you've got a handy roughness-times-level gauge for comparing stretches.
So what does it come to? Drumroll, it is -1.1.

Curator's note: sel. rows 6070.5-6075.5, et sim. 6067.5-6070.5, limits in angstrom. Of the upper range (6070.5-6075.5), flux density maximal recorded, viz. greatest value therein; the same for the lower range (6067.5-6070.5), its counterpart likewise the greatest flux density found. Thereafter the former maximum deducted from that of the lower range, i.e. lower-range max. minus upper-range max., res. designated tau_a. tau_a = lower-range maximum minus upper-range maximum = -2.02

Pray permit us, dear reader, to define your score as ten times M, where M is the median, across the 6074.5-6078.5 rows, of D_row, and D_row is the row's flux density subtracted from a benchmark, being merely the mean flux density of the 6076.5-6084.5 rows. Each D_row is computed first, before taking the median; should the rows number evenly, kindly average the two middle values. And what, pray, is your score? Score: -22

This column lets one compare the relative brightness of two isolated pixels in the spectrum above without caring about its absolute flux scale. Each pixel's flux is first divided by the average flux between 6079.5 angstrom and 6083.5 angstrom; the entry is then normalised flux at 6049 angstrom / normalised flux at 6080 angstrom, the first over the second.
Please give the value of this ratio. 0.80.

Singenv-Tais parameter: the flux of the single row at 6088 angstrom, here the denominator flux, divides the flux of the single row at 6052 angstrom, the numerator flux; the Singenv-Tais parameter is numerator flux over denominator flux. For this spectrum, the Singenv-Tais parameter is 1.36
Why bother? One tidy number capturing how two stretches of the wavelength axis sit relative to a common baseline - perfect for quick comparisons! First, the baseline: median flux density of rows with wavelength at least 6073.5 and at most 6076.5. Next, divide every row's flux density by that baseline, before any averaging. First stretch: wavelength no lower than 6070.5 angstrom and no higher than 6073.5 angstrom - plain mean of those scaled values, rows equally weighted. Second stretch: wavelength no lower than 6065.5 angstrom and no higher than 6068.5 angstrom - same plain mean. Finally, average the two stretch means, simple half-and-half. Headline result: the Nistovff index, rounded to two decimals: 0.88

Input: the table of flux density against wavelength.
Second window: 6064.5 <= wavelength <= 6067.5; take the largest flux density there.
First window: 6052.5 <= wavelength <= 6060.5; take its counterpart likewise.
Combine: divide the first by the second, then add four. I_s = 4.91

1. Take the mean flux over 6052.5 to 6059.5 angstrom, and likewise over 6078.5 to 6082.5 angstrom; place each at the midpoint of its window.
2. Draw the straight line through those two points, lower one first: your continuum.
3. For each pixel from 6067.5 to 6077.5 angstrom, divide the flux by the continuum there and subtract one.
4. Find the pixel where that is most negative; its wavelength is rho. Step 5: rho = 6071 angstrom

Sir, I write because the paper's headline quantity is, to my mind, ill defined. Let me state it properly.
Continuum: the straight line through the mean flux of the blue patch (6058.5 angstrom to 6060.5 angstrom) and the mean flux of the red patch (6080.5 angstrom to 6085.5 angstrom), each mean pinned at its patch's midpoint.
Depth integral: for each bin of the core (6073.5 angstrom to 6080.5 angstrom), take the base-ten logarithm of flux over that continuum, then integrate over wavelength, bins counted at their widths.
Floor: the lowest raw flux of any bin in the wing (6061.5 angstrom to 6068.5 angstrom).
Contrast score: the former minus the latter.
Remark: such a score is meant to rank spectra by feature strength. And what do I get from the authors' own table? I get -14.4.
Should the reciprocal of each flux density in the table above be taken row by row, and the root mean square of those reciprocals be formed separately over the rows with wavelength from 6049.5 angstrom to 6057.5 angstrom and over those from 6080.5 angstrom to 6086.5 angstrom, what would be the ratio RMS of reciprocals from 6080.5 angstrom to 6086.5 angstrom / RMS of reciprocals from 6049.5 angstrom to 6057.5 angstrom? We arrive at 1.20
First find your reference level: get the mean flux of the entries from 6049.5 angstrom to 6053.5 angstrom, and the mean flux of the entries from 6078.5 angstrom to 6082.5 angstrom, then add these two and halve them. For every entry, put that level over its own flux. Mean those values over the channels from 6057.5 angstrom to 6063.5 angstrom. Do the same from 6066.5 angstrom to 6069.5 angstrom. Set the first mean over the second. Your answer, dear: 1.07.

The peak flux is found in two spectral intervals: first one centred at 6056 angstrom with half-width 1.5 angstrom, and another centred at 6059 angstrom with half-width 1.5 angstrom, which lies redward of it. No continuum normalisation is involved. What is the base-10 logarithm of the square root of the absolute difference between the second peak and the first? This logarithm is -0.4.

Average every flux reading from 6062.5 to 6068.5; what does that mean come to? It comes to 16.3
